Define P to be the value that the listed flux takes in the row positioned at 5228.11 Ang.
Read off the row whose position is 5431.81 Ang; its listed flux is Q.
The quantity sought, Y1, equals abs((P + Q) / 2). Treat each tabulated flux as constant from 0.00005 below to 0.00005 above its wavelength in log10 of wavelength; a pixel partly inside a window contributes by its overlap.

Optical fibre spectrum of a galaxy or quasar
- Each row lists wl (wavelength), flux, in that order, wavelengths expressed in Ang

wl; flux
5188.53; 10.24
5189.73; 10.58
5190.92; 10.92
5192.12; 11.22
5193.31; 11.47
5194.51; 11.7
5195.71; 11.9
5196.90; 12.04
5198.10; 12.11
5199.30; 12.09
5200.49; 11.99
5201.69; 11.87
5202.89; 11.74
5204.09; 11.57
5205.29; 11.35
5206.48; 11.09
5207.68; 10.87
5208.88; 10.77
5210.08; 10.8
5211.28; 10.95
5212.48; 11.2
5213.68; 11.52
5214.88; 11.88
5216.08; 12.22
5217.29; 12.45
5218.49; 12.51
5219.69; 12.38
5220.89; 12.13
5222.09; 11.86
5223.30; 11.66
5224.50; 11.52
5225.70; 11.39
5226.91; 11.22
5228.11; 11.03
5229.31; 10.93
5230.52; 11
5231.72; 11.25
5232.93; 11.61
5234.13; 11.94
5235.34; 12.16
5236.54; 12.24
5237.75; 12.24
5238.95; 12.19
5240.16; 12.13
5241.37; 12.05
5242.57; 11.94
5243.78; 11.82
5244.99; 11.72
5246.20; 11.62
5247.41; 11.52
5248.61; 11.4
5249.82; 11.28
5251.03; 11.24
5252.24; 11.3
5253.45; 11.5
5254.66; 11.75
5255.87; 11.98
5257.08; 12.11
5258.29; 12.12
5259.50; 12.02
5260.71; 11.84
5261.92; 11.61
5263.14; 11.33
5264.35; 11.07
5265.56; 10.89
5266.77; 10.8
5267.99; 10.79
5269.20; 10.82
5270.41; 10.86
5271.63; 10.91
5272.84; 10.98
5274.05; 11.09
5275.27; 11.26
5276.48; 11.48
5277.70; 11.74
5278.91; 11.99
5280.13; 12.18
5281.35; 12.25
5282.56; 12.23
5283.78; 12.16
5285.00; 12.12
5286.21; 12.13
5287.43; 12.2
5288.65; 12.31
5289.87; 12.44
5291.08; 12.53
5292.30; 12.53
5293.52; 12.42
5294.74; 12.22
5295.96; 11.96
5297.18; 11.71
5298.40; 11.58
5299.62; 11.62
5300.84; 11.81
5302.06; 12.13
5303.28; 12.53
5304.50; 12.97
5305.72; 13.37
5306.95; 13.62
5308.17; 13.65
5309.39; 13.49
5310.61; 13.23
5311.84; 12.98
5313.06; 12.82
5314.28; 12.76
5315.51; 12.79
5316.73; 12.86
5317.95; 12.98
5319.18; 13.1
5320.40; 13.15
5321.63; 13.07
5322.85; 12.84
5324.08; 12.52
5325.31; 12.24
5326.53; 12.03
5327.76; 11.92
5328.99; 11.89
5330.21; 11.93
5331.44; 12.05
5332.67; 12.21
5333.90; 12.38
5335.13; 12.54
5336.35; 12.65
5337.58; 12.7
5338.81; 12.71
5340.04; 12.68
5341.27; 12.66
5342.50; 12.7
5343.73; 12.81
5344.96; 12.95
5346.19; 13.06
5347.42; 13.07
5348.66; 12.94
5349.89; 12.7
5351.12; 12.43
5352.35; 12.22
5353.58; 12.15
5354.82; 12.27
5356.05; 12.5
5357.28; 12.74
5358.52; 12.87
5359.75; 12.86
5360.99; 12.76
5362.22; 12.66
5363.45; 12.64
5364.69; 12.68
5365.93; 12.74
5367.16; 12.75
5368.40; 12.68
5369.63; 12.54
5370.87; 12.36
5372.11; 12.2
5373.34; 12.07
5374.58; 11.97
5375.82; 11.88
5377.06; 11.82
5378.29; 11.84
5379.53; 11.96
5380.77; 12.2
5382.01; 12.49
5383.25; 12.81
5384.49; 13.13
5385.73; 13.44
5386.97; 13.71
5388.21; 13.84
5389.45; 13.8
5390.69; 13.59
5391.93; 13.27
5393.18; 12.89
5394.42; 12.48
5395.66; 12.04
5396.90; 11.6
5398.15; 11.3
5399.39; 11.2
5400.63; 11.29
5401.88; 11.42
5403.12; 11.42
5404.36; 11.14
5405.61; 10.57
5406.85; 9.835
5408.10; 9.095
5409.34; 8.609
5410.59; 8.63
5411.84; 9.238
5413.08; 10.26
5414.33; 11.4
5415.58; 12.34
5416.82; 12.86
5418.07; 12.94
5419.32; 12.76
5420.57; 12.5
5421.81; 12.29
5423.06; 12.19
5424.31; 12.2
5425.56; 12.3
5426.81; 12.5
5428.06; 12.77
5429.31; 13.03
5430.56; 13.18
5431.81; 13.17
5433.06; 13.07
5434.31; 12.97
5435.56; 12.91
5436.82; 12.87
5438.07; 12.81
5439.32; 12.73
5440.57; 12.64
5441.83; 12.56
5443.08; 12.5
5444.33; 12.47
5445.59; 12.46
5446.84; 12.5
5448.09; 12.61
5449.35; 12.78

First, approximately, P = 11.03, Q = 13.17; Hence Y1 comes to 12.10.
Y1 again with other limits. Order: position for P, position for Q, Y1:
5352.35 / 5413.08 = 11.24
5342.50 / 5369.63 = 12.62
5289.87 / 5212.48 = 11.82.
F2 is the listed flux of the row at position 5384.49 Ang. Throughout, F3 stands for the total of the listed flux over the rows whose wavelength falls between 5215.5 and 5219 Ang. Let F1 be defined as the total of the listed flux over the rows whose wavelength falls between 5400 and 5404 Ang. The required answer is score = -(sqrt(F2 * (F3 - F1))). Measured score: -6.3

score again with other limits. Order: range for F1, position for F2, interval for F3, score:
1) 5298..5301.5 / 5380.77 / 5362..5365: -6.0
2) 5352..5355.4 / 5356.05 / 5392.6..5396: -3.1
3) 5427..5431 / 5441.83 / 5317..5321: -1.8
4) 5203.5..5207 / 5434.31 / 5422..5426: -5.9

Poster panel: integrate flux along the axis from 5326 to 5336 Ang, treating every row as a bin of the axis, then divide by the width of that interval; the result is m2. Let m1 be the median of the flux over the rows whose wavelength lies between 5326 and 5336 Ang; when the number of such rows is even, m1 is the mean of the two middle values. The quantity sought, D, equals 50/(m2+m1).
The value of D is 2.07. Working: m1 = 12.0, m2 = 12.1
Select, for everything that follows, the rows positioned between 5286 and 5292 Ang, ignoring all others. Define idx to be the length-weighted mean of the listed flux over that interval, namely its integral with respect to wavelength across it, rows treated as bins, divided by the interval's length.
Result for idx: 12.3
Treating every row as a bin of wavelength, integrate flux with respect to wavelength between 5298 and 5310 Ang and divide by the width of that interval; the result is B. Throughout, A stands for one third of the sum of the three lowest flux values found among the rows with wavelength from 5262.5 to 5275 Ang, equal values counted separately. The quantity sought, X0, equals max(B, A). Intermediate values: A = 10.8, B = 12.7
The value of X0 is 12.70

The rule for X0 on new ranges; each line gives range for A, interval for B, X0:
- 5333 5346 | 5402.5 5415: 12.52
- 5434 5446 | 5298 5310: 12.70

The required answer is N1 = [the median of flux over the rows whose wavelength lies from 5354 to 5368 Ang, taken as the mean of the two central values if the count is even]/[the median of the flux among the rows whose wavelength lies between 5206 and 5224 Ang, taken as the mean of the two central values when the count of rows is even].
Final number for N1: 1.09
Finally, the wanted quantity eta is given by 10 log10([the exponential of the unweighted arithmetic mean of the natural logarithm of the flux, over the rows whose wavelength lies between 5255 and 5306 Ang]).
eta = 10.7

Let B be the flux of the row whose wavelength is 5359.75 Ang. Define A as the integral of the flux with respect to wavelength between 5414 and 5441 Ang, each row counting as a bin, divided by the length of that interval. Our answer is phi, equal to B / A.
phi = 1.01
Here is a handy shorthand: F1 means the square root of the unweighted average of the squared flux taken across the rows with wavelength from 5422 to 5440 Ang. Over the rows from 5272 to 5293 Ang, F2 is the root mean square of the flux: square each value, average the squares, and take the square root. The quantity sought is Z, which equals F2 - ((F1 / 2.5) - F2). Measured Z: 18.9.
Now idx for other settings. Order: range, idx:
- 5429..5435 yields 13.1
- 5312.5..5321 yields 12.9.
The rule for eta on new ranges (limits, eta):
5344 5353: 11.1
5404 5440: 10.7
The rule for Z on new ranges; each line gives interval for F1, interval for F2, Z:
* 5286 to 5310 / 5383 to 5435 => 19.2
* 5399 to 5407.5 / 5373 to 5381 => 19.5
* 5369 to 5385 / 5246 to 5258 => 18.2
